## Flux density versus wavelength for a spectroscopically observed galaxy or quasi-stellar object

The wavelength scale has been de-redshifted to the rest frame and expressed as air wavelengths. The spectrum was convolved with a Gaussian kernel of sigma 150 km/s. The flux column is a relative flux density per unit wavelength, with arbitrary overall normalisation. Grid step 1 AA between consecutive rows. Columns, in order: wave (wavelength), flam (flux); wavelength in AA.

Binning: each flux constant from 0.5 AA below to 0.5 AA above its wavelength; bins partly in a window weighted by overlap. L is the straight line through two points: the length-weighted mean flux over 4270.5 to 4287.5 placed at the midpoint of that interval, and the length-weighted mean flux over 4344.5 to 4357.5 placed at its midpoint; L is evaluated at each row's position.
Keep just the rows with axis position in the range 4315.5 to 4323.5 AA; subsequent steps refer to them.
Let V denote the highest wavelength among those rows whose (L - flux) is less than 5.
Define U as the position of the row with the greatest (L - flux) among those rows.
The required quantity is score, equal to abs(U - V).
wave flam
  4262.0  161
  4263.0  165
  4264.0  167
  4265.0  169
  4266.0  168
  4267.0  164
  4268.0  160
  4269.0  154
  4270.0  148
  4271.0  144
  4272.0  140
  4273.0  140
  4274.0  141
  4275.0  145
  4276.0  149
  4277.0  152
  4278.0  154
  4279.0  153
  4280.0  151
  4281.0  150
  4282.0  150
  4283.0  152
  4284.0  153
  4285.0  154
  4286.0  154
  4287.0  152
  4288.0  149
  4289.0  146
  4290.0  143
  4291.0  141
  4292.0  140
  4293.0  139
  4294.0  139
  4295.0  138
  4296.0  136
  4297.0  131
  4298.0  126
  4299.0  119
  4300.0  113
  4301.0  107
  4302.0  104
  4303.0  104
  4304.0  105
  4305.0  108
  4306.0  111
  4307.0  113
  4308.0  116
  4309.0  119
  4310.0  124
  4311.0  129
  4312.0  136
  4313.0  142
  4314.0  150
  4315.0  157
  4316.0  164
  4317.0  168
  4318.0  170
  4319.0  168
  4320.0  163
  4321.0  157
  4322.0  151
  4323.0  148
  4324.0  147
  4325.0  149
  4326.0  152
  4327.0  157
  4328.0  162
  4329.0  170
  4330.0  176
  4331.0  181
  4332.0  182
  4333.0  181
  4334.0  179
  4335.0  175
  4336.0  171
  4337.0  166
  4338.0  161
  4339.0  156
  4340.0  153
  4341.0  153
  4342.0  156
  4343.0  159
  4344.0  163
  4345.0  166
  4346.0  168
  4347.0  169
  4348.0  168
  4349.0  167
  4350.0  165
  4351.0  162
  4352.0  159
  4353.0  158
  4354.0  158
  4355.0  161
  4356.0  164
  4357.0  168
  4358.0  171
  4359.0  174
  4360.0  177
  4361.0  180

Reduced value 2 AA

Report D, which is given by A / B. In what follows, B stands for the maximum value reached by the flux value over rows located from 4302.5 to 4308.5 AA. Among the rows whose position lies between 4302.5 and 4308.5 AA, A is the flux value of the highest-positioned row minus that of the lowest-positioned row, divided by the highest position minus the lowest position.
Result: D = 0.021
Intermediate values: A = 2.4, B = 116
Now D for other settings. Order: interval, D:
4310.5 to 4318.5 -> 0.034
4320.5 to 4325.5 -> -0.013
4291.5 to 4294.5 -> -0.004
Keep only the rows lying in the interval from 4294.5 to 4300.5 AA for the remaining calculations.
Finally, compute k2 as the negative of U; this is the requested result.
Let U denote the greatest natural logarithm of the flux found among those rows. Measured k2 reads -4.93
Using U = 4.93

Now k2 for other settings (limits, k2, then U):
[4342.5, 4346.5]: -5.12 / 5.12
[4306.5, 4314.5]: -5.01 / 5.01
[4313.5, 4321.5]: -5.14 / 5.14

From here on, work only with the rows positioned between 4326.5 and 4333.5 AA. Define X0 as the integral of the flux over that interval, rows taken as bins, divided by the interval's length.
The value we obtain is 173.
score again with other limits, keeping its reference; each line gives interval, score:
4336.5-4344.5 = 3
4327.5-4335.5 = 7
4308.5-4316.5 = 7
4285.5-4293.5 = 5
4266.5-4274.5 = 2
